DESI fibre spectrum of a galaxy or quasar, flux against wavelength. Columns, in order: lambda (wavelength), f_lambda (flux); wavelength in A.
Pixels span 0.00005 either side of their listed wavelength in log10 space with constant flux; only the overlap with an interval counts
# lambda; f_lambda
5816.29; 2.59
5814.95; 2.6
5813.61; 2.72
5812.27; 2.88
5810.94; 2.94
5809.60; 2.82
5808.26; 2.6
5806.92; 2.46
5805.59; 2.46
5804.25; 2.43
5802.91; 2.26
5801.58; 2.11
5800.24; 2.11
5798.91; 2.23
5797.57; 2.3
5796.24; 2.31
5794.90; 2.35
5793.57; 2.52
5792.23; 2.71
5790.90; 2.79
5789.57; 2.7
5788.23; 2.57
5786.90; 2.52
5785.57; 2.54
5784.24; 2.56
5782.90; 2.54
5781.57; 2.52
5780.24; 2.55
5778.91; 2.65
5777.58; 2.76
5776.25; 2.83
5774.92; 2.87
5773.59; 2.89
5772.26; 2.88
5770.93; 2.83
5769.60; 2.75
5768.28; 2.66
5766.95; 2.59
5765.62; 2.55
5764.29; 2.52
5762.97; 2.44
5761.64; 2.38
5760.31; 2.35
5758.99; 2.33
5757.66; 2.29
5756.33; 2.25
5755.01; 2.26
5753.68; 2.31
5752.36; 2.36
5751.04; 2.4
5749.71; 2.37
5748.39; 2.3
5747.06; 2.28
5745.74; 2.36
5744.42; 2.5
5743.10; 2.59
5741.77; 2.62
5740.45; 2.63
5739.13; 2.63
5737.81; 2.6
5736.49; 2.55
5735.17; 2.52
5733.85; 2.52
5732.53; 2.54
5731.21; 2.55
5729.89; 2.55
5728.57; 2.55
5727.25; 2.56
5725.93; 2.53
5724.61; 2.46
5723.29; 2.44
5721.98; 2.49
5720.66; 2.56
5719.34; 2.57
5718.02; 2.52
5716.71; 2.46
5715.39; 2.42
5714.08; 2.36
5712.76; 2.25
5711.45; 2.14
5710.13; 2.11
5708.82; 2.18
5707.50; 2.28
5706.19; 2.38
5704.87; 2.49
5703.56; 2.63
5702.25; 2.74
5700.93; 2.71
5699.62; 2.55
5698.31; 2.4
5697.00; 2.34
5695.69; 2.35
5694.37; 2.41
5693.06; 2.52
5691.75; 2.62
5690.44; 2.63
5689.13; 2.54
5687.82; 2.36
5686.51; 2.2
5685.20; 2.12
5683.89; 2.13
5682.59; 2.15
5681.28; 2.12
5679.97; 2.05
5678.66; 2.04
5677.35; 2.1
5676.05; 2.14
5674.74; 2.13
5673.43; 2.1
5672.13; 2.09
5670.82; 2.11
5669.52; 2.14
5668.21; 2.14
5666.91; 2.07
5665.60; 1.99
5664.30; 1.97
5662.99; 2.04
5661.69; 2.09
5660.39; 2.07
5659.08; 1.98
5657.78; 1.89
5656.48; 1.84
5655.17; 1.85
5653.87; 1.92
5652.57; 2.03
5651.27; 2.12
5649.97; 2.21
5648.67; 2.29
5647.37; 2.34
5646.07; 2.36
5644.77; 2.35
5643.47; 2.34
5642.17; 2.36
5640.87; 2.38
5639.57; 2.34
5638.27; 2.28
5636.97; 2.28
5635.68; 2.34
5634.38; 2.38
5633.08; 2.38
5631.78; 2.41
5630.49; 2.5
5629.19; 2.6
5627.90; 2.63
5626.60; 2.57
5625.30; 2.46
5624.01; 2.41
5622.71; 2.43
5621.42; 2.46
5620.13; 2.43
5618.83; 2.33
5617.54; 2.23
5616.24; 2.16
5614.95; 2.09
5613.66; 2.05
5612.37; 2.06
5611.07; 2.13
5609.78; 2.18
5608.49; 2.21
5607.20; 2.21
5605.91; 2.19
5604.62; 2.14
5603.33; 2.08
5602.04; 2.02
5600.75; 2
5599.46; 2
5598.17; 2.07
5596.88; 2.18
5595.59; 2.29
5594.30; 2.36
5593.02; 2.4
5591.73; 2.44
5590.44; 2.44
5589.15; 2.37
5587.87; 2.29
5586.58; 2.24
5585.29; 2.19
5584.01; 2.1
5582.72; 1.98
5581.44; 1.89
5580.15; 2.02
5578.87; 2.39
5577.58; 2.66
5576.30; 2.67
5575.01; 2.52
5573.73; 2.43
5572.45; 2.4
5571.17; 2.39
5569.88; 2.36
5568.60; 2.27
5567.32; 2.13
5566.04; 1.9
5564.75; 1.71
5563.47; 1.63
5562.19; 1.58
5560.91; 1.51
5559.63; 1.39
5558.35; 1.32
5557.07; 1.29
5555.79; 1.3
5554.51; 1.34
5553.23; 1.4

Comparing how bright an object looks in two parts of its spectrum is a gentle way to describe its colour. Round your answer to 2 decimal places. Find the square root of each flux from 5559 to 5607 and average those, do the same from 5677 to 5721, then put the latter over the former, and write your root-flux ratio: 1.05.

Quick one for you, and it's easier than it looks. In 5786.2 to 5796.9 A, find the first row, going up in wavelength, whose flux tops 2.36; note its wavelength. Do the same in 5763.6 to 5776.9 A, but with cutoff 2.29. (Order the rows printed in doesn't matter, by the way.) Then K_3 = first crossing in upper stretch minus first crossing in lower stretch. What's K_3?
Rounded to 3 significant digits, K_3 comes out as 22.6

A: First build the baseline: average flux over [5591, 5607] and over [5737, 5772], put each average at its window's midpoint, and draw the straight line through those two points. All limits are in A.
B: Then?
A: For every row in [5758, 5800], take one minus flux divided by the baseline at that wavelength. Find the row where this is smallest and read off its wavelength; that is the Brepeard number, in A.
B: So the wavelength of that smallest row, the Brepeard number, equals 5773.59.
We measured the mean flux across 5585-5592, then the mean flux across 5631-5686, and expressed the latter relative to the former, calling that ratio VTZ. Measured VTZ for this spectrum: 0.93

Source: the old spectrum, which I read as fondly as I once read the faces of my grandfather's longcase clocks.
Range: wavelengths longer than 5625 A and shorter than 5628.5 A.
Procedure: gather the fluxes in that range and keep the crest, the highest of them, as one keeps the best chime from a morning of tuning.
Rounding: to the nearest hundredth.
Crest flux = 2.63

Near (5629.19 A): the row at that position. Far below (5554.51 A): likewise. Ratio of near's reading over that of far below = 1.94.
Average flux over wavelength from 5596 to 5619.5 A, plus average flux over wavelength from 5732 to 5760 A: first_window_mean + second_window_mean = 4.57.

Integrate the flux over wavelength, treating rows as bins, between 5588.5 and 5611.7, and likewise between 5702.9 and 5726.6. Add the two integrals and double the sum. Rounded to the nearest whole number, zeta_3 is 216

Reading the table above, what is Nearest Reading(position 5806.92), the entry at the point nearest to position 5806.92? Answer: 2.46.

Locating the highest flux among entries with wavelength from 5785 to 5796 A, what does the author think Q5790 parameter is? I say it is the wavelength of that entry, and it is 5790.90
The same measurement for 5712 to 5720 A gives 5719.34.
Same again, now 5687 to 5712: 5702.25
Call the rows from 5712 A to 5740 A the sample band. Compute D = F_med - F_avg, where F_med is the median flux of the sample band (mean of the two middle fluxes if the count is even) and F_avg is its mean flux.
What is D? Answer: 0.024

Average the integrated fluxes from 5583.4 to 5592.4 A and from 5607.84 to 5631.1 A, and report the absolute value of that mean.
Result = 37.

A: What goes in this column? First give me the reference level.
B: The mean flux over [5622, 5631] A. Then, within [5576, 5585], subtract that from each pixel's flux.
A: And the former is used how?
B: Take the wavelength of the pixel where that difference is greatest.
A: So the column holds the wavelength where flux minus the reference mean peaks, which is 5576.30 A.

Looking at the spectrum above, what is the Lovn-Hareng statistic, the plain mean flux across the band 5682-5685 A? 2.14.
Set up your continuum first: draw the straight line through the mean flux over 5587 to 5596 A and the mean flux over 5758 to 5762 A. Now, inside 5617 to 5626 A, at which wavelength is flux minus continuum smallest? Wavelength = 5617.54 A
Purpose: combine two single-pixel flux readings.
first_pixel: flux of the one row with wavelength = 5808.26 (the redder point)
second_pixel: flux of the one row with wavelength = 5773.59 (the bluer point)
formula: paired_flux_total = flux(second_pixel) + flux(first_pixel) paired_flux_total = 5.49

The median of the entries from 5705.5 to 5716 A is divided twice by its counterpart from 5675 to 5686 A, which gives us 0.50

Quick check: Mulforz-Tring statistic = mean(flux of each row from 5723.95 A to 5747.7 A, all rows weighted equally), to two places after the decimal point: 2.53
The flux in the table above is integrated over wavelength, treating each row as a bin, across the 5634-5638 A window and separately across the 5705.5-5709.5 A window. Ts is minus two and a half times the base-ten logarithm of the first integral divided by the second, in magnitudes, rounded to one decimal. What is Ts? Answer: 0.0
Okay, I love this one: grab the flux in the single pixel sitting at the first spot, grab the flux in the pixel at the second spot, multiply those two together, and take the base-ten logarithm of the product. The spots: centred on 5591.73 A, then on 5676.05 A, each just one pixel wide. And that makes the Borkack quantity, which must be 0.72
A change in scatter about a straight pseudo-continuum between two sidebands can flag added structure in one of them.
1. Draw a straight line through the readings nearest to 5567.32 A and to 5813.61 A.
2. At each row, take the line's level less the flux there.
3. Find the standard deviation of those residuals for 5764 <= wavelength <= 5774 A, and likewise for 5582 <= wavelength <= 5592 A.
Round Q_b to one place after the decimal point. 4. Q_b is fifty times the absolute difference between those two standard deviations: 0.7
